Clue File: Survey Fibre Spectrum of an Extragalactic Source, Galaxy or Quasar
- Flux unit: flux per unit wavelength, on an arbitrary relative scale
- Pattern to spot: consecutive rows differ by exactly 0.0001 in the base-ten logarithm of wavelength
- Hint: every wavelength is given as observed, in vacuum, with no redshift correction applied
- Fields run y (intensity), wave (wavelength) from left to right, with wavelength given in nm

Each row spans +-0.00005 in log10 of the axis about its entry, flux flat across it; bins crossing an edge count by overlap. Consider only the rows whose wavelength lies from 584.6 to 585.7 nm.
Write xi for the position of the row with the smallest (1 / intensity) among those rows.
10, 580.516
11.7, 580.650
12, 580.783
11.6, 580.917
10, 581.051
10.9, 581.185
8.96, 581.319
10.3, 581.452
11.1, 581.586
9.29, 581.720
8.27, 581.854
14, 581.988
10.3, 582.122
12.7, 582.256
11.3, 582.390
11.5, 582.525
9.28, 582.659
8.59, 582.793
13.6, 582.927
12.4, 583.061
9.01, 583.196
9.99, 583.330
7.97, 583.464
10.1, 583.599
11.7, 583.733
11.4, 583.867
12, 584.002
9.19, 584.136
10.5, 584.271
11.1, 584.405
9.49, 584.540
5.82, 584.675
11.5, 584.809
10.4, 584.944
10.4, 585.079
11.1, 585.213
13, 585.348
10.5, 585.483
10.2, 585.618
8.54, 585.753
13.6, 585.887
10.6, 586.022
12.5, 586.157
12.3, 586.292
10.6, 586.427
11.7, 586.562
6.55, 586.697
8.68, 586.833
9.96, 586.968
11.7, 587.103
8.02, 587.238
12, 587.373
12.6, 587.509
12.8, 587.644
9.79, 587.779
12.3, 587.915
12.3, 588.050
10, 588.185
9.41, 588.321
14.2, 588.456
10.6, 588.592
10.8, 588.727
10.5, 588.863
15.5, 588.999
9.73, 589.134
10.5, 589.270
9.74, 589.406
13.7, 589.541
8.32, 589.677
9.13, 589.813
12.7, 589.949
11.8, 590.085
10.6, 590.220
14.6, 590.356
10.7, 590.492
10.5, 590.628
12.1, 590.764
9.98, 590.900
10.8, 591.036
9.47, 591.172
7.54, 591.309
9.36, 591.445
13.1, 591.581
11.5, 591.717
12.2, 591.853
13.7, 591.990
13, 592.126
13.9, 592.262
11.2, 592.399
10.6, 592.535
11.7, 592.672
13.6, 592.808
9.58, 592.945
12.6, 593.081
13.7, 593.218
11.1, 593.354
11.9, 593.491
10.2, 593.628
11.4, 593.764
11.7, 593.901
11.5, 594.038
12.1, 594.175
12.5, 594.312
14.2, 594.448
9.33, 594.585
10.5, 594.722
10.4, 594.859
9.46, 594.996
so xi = 585.348 nm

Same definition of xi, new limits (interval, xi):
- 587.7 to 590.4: 588.999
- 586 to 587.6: 587.509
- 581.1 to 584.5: 581.988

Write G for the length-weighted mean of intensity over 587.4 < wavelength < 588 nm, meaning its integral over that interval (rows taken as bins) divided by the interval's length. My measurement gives 11.9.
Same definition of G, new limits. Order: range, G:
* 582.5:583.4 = 10.6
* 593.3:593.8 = 11.1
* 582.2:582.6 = 11.7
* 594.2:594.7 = 11.9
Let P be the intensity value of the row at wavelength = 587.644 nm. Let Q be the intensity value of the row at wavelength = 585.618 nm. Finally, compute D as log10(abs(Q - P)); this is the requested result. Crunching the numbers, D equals 0.41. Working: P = 12.8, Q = 10.2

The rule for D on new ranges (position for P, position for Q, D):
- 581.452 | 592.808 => 0.52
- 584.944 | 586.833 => 0.24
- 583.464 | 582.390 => 0.52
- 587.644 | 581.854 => 0.66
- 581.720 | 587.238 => 0.10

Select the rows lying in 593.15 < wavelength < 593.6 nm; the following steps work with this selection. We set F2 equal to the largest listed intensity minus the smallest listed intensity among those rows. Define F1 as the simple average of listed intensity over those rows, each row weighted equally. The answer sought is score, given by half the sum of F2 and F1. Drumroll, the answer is 7.42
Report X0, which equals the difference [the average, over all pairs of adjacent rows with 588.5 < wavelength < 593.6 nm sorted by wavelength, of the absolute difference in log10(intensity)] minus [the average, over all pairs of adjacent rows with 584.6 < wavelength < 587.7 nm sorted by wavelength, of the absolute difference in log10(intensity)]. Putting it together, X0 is -0.013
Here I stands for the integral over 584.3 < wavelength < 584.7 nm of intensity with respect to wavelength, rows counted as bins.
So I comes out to 3.7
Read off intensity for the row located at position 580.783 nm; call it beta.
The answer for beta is 12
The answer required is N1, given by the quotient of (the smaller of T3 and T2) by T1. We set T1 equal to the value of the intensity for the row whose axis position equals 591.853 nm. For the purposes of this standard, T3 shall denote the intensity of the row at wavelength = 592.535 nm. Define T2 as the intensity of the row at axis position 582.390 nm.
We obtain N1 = 0.87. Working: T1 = 12.2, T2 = 11.3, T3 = 10.6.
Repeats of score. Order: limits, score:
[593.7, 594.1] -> 5.92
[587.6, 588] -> 7.32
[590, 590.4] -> 8.17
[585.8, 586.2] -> 7.62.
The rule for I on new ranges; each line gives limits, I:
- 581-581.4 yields 4.0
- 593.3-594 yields 7.9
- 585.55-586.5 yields 10.6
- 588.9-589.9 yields 11.0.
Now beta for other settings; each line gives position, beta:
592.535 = 10.6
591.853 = 12.2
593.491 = 11.9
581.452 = 10.3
